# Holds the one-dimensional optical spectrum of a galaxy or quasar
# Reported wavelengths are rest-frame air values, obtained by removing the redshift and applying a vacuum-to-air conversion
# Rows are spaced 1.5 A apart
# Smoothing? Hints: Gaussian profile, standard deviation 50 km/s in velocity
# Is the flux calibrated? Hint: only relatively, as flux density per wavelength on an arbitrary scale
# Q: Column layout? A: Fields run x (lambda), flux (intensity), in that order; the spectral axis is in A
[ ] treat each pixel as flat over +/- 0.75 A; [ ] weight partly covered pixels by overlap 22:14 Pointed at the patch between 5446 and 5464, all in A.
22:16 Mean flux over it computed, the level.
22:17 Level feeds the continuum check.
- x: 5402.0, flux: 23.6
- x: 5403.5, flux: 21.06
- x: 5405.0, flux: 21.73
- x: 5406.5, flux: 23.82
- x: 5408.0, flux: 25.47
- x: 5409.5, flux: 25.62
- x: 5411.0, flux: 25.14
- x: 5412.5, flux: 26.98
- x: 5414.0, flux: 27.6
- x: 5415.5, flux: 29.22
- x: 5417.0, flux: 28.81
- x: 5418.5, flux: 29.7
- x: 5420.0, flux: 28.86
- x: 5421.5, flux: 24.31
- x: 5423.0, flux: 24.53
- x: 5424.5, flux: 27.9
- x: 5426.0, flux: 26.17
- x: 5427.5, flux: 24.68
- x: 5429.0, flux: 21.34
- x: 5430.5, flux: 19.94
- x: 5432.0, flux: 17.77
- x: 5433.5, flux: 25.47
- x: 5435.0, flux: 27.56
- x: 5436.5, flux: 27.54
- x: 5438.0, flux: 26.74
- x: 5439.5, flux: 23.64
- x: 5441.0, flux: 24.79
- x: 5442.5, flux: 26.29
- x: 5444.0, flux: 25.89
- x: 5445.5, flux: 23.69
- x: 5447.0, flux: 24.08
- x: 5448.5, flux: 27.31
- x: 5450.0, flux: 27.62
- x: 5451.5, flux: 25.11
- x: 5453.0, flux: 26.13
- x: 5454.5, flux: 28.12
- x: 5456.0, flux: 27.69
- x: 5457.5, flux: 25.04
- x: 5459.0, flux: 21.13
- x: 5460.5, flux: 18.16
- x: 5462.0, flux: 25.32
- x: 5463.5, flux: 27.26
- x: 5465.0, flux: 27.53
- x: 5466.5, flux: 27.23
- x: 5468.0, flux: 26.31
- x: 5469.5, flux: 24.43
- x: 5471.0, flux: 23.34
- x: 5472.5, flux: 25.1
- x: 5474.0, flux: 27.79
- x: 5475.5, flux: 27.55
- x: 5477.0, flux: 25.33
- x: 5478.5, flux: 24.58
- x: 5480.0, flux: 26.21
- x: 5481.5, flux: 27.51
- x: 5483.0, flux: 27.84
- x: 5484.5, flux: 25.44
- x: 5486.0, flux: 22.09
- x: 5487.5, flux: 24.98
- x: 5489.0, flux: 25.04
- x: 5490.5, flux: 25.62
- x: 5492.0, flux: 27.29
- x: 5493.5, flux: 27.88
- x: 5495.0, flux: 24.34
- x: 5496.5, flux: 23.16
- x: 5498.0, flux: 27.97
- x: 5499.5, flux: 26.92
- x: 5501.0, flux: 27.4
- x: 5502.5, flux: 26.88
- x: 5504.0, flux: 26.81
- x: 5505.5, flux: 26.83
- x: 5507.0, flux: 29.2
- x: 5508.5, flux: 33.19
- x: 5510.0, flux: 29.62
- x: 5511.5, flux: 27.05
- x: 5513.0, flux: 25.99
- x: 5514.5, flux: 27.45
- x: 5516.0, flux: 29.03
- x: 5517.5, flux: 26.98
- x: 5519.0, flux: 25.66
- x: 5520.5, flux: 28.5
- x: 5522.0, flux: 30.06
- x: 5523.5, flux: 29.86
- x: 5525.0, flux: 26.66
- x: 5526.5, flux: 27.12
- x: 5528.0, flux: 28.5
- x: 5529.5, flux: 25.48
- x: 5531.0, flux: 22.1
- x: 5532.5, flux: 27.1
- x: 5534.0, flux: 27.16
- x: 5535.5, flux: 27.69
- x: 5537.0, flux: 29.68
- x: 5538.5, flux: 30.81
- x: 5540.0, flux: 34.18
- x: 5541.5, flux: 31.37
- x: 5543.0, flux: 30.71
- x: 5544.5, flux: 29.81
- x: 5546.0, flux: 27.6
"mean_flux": 25.2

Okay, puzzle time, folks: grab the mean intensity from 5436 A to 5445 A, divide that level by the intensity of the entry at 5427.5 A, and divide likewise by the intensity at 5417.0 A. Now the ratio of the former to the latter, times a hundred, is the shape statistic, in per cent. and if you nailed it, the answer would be 117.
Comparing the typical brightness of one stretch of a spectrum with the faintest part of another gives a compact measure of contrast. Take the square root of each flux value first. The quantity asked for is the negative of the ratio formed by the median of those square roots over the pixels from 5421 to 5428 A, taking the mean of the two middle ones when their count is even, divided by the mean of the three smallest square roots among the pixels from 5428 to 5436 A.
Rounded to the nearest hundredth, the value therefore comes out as -1.12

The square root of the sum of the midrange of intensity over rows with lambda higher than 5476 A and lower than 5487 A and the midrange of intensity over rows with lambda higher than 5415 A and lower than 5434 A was 7.0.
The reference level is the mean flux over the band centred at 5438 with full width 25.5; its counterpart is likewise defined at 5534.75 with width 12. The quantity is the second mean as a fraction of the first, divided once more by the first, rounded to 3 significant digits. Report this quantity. 0.0458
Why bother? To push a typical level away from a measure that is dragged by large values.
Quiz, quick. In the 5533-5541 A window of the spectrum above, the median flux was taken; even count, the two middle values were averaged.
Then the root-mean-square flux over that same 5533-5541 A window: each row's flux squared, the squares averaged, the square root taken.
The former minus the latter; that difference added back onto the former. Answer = 29.4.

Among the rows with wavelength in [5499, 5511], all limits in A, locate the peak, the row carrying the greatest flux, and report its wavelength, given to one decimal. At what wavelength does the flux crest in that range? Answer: 5508.5 A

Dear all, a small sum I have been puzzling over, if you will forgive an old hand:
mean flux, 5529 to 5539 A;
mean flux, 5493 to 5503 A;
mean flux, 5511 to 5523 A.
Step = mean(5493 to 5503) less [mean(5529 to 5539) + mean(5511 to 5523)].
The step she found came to -28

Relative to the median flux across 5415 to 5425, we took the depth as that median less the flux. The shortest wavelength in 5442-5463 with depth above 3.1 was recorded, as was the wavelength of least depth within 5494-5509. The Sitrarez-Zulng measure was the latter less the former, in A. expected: 63.0 A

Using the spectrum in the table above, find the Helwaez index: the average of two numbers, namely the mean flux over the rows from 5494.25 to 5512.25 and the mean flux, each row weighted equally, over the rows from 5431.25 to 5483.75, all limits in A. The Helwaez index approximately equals 26.5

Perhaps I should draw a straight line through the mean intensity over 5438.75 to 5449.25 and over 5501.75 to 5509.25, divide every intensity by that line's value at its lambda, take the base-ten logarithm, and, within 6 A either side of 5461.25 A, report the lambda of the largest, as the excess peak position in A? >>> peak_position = 5456.0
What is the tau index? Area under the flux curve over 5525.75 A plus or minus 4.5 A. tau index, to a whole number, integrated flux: 252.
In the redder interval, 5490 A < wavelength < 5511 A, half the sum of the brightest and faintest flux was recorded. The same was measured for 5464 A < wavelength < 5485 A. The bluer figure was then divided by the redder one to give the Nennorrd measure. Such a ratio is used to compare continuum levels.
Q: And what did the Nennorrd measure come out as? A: 0.91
